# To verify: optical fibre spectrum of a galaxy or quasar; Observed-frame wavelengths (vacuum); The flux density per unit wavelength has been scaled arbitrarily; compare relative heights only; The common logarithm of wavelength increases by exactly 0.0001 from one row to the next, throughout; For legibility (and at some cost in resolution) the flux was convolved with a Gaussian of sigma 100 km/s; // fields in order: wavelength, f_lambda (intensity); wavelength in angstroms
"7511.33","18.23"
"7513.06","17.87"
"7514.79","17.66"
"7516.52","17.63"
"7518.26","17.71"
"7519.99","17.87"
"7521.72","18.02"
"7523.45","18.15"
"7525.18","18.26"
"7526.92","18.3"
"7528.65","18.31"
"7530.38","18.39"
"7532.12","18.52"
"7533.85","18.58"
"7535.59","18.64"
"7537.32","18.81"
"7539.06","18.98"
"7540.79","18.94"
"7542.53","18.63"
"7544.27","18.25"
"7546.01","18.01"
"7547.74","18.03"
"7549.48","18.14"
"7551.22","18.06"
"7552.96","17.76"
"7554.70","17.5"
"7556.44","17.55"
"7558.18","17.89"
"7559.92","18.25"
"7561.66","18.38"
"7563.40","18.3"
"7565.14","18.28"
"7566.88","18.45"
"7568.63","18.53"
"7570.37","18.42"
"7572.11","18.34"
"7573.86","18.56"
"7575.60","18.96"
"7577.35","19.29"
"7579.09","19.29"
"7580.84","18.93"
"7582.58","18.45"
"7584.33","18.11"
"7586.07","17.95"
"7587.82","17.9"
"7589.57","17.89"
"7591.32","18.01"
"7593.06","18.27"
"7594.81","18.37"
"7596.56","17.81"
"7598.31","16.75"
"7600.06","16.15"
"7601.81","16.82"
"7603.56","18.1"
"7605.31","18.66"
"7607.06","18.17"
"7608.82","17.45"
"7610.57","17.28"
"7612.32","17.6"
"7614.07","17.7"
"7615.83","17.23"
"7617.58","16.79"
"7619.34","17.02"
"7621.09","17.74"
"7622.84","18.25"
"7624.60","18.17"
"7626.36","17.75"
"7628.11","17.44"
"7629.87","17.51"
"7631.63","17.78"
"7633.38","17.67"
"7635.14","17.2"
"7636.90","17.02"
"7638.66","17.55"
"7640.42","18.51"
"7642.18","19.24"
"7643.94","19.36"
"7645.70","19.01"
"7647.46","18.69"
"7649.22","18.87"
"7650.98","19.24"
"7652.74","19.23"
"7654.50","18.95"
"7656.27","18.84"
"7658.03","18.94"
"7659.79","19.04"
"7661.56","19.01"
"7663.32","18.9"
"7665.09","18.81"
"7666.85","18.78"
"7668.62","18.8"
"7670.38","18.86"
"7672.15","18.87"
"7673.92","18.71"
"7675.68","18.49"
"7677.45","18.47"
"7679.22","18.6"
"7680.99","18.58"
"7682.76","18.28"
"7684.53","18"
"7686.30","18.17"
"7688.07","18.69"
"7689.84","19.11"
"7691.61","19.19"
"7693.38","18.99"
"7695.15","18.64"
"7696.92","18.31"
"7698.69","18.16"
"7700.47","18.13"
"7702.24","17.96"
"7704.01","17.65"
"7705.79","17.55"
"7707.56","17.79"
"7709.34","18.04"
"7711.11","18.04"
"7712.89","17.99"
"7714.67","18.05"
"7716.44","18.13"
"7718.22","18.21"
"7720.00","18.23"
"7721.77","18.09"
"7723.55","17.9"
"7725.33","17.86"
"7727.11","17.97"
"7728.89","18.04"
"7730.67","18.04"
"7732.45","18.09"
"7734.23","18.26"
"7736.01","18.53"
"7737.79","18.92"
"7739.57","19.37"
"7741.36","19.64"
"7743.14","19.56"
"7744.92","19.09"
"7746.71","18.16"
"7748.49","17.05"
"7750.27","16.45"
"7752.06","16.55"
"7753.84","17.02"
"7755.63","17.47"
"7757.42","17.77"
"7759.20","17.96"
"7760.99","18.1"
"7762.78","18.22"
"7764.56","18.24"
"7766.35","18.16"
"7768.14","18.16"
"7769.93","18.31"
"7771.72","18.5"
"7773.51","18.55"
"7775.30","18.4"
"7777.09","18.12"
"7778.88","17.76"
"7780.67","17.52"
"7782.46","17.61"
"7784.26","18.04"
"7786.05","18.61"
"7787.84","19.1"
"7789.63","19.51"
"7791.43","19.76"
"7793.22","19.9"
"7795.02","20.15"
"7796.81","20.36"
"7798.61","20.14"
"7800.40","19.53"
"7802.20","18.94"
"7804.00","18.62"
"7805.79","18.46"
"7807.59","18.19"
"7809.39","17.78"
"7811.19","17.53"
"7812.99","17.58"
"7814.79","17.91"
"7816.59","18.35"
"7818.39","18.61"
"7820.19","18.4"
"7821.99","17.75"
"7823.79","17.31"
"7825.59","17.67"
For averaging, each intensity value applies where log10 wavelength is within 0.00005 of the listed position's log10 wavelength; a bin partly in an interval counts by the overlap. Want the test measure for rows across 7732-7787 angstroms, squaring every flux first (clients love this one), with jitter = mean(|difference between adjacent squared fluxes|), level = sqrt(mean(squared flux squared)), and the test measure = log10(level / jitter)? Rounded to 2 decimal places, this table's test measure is 1.48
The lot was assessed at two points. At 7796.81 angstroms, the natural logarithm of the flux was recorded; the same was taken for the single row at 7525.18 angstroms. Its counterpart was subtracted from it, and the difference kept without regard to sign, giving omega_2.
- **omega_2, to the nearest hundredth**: 0.11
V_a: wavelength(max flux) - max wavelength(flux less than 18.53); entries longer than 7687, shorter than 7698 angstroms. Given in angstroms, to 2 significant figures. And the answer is -5.3 angstroms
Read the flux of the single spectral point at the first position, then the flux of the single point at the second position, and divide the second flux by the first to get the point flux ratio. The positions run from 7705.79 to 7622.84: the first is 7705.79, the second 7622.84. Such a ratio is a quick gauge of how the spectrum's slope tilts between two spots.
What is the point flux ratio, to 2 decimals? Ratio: 1.04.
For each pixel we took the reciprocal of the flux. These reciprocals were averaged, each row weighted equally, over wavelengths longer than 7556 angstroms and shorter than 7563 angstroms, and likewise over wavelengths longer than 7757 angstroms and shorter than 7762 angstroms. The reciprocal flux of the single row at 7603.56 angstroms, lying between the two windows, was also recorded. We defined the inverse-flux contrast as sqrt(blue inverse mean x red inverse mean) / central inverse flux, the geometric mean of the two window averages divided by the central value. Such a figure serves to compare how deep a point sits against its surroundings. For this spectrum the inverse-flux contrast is 1.01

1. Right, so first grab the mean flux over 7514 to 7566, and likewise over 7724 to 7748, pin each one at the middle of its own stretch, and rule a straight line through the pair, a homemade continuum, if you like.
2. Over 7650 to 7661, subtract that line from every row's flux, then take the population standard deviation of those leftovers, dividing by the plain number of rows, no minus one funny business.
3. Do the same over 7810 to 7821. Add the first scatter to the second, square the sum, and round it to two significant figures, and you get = 0.32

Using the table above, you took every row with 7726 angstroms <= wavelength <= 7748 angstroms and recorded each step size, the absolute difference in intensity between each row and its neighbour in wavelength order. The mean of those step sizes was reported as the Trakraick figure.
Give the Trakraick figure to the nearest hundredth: 0.29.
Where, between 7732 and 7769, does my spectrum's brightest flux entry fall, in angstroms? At 7741.36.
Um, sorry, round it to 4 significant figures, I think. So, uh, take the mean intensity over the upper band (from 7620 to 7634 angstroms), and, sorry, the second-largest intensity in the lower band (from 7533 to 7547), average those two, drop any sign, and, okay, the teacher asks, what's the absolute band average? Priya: 18.36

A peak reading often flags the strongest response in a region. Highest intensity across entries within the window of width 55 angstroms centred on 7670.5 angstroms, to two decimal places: 19.36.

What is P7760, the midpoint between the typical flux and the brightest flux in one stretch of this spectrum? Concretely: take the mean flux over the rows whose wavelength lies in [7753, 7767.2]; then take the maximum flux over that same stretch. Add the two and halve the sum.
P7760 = 18.1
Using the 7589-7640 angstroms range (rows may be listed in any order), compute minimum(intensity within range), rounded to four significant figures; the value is 16.15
